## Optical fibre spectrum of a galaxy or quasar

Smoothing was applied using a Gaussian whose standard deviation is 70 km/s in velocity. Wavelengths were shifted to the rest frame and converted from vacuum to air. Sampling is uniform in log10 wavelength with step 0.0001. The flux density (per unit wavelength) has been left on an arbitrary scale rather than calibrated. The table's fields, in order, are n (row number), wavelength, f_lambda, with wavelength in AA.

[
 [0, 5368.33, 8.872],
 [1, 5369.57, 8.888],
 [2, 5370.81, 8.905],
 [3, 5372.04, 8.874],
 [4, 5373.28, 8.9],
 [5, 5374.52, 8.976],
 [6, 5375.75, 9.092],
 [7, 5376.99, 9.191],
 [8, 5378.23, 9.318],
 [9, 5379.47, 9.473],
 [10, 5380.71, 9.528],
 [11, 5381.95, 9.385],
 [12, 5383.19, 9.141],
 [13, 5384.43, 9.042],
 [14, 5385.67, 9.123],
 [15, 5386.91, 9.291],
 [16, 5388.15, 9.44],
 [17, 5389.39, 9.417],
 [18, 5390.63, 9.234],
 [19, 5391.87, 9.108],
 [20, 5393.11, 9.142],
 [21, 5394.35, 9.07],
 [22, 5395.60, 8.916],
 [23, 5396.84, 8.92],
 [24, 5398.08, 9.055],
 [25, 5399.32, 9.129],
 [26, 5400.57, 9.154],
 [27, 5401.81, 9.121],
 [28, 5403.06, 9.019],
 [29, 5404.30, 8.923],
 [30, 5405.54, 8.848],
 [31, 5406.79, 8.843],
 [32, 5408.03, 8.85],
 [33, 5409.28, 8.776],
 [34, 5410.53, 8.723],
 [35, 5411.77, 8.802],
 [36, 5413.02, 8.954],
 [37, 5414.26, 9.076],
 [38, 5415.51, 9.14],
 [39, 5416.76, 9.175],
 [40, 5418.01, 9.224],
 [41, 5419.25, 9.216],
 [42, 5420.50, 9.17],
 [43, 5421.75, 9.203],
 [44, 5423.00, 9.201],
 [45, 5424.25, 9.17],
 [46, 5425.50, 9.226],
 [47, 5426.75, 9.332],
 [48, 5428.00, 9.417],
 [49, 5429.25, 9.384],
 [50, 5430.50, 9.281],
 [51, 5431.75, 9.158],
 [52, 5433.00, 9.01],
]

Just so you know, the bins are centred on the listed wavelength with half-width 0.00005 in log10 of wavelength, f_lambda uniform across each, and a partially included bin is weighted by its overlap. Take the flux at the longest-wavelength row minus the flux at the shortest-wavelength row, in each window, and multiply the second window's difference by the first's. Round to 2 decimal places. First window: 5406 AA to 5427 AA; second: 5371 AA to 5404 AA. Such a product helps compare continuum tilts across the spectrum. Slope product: 0.07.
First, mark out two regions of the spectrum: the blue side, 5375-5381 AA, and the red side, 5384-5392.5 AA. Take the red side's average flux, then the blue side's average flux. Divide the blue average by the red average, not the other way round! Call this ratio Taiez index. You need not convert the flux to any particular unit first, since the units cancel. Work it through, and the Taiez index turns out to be 1.01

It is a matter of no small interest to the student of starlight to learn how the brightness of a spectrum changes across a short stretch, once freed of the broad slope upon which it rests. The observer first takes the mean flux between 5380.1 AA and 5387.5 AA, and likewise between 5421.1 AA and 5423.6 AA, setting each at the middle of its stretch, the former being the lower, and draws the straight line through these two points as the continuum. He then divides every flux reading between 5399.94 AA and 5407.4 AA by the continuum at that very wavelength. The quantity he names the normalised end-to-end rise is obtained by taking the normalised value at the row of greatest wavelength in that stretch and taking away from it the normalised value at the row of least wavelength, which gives -0.033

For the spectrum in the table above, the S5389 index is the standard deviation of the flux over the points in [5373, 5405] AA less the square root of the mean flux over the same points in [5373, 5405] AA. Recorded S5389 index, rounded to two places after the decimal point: -2.85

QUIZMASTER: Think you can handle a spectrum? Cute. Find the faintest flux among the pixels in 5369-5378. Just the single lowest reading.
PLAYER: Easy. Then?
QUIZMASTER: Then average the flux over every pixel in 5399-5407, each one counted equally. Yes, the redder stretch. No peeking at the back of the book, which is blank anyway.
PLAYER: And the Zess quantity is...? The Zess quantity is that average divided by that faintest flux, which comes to 1.01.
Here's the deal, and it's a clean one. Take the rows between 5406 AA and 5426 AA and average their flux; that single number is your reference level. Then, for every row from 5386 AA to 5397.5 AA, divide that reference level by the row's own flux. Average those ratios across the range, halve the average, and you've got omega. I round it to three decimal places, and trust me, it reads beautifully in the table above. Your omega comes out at 0.493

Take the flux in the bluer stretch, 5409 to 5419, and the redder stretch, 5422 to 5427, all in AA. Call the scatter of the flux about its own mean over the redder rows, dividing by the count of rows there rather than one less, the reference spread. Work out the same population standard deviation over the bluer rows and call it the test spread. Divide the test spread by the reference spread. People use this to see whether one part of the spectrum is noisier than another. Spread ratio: 3.0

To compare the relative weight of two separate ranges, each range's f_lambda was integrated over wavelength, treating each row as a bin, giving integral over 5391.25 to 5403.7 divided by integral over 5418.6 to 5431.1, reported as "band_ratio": 0.97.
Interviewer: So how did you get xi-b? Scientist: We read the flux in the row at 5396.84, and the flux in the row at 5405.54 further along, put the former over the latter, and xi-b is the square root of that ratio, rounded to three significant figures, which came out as 1.00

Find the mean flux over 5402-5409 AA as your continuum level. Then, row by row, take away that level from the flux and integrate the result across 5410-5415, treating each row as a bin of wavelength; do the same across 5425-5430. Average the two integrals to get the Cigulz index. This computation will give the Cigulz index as 1.09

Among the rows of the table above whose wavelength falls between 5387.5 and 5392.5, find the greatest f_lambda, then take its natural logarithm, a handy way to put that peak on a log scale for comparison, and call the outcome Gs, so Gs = 2.24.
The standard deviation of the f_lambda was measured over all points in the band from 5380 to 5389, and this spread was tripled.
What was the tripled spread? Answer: 0.5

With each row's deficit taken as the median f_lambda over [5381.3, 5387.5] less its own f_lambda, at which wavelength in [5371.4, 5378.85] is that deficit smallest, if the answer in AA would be 5378.23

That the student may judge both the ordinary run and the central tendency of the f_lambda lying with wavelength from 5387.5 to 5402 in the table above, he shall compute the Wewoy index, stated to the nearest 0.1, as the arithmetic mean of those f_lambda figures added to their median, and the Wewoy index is 18.3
